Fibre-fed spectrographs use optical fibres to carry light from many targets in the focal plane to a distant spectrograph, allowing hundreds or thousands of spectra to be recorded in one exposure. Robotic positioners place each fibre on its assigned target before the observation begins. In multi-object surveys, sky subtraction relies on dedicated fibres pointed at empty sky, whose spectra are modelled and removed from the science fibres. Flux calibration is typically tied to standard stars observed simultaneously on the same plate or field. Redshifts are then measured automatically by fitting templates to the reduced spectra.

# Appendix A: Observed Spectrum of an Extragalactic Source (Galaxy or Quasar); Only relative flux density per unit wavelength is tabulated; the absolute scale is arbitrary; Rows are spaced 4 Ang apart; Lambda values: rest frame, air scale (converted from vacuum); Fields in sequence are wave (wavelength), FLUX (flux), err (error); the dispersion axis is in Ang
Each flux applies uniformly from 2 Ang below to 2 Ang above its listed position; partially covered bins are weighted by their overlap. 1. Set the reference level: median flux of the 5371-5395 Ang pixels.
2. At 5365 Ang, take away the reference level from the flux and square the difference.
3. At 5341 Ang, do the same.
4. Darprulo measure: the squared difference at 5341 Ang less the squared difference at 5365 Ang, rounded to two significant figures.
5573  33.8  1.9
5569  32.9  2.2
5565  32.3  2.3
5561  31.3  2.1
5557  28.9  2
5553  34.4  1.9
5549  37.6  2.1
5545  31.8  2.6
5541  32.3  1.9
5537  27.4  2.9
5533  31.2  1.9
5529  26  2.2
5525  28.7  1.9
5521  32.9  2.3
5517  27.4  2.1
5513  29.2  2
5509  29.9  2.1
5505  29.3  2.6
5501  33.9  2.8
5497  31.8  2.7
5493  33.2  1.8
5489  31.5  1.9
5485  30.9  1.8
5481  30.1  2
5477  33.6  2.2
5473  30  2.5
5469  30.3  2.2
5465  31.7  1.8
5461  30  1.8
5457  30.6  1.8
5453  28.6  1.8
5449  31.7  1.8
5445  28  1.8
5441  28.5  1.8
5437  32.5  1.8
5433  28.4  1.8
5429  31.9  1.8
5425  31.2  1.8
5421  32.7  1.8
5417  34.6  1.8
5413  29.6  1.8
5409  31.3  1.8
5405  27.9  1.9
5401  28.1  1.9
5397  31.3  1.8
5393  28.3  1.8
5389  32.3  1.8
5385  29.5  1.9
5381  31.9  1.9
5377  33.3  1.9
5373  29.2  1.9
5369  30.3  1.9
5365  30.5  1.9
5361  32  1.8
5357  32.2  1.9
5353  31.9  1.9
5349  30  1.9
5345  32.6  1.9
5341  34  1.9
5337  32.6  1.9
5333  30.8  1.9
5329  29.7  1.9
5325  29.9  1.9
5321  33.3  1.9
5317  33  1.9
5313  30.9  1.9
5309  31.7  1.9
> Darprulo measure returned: 11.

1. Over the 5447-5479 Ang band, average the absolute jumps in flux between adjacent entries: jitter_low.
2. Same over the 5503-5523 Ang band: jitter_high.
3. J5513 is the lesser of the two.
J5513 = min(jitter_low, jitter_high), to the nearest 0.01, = 1.81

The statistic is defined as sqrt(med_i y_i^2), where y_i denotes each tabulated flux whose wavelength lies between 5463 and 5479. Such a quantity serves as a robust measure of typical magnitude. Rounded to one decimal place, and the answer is 31.0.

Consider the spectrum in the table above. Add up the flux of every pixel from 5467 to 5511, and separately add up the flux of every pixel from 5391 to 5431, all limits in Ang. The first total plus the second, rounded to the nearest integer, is 651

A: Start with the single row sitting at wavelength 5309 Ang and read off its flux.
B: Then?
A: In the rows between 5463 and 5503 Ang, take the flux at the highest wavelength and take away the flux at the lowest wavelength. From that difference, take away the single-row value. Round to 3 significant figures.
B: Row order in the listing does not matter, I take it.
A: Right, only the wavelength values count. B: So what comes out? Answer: -29.5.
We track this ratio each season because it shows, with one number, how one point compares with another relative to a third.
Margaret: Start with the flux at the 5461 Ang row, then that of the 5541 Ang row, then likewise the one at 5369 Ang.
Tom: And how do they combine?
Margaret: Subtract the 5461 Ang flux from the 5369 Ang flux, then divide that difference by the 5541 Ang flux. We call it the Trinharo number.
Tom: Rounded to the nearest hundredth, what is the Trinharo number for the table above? 0.01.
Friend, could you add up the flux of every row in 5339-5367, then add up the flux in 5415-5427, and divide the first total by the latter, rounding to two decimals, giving 2.27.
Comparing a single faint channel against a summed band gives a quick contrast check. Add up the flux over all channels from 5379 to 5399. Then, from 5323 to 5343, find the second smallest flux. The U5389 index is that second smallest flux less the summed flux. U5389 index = -123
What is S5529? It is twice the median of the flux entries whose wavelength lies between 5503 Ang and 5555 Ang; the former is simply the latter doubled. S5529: 60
